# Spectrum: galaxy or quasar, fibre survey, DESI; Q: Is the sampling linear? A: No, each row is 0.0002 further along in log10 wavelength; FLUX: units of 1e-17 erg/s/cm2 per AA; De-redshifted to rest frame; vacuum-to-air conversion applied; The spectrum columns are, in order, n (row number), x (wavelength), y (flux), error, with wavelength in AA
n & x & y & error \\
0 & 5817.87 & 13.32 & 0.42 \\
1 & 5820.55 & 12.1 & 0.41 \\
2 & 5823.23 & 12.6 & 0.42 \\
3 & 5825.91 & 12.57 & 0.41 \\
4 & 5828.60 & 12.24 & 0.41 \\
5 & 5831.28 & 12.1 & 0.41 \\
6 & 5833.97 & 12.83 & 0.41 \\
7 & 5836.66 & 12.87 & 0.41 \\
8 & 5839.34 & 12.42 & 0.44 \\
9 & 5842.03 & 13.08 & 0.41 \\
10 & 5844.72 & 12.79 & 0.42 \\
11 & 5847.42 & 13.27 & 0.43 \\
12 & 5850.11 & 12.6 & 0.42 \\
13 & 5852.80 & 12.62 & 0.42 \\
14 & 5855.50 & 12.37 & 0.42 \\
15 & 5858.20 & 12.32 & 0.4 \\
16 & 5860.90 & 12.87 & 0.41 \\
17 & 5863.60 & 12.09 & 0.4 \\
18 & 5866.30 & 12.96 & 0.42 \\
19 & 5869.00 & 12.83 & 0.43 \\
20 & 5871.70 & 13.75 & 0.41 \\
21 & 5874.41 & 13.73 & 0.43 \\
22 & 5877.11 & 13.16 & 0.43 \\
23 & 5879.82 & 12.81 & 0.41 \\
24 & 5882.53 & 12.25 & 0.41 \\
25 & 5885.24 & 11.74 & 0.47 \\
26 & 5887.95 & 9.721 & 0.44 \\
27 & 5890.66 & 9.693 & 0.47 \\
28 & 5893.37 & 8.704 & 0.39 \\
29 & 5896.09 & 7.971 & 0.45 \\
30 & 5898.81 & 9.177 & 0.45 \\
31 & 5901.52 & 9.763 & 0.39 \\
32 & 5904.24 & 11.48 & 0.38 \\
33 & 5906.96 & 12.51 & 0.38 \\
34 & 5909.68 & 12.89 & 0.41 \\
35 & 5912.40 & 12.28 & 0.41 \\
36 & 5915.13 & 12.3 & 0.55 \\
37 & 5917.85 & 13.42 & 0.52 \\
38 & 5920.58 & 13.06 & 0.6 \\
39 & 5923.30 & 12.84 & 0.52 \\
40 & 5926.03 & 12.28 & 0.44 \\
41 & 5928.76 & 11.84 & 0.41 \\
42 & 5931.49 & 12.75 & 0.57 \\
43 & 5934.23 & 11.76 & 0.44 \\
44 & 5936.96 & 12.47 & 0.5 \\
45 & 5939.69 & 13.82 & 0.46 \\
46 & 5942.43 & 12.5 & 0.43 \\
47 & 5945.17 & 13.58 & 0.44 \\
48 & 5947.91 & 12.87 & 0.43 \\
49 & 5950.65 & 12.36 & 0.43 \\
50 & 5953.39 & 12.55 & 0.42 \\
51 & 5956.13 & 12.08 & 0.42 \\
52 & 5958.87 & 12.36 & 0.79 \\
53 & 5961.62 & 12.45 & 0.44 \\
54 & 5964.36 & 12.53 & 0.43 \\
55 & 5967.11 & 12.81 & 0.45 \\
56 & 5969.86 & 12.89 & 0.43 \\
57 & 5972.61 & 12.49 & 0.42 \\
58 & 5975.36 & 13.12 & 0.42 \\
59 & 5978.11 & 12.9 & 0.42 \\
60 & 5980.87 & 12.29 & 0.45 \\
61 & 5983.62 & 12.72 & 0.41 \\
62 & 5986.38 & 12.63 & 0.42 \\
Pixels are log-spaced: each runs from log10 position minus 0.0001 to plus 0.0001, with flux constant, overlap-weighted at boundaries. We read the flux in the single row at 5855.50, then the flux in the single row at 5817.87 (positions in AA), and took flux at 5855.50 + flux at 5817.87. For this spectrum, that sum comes 25.7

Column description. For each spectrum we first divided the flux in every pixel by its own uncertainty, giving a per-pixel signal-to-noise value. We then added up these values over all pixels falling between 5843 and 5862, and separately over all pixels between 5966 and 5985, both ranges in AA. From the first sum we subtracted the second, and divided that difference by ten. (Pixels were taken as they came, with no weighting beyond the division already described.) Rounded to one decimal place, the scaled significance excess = 0.5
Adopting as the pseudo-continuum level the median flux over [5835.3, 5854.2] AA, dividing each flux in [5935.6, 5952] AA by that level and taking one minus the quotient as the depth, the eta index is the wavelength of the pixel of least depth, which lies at 5939.69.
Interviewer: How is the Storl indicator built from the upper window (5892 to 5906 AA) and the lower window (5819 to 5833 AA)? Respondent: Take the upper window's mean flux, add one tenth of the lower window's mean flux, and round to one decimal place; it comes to 10.7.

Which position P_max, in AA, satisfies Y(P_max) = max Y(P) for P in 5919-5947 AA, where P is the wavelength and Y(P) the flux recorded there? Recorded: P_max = 5939.69 AA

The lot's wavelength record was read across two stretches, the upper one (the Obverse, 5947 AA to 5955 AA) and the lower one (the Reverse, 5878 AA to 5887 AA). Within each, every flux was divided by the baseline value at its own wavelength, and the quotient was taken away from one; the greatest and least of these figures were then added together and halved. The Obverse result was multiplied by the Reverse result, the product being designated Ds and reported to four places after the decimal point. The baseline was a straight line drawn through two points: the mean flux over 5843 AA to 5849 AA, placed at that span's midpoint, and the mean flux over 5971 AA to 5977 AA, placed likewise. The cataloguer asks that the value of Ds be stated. 0.0010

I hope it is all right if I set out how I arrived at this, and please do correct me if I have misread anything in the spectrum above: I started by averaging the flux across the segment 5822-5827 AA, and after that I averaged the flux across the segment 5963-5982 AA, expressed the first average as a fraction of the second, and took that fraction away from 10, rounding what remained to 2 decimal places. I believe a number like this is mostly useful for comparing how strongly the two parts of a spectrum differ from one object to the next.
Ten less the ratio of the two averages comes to 9.01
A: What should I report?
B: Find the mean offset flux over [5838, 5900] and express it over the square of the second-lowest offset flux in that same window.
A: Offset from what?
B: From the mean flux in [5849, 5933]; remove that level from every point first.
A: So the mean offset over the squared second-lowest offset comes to 0.0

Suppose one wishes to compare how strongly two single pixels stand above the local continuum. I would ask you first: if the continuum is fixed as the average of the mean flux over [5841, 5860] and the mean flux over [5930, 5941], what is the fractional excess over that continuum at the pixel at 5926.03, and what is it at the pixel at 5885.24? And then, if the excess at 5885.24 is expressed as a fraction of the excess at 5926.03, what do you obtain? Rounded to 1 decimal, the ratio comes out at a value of 2.3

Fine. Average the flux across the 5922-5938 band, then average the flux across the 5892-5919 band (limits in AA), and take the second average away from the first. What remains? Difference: 1.3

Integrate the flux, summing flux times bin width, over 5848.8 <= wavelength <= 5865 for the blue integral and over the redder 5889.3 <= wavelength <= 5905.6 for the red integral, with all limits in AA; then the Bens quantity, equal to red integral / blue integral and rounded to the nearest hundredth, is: 0.76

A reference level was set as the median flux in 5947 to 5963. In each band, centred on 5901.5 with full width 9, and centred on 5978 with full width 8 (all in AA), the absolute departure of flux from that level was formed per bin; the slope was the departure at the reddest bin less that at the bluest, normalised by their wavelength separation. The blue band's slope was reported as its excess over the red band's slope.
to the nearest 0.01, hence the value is -0.32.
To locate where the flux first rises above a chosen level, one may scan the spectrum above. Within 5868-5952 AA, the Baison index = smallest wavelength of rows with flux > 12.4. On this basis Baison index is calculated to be 5869.00 AA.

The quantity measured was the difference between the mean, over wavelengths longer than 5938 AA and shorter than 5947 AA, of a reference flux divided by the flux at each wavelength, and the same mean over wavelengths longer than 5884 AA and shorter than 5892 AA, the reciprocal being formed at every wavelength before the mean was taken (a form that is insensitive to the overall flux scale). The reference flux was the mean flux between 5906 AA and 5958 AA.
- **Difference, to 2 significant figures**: -0.27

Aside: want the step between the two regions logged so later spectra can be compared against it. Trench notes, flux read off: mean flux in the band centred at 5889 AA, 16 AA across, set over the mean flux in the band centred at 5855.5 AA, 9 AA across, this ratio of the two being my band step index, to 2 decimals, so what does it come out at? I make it 0.81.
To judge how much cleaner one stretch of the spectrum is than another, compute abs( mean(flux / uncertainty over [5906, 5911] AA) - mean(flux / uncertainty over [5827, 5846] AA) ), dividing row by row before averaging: 1.8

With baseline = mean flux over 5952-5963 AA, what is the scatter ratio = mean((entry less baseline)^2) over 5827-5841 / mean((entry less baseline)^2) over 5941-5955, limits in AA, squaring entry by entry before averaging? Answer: 0.3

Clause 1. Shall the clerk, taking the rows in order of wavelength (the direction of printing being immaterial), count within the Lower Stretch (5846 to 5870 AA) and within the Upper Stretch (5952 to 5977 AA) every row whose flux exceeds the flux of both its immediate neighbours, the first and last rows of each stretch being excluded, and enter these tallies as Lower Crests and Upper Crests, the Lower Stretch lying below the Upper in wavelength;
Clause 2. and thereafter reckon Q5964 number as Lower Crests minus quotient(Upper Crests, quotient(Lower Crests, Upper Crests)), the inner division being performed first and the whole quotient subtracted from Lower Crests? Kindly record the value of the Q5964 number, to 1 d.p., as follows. 2.7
